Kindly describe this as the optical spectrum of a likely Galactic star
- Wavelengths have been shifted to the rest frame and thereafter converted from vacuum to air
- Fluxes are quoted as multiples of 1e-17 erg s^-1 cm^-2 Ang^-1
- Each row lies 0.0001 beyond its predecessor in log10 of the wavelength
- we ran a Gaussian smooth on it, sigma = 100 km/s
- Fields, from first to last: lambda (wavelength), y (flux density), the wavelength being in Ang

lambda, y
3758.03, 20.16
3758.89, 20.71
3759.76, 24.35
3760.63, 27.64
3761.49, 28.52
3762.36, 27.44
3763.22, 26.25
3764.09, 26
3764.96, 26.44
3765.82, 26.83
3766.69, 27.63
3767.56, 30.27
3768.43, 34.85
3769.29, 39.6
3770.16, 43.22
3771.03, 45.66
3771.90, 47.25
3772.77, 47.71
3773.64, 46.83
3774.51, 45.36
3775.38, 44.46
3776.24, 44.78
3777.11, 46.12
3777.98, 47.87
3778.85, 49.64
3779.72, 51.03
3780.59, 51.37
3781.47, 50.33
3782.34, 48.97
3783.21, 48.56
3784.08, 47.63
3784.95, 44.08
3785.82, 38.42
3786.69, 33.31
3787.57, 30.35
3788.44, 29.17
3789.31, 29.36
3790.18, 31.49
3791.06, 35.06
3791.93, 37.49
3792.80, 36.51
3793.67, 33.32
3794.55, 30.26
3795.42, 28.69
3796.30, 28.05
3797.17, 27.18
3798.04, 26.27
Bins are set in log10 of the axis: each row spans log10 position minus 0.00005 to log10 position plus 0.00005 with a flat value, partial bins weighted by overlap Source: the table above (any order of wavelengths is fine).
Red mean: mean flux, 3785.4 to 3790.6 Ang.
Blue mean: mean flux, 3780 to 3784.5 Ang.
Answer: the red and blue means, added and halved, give 41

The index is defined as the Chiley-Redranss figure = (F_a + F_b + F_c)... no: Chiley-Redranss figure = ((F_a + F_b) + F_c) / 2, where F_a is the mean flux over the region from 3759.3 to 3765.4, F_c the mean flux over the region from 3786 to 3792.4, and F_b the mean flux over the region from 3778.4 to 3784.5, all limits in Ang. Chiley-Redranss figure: 54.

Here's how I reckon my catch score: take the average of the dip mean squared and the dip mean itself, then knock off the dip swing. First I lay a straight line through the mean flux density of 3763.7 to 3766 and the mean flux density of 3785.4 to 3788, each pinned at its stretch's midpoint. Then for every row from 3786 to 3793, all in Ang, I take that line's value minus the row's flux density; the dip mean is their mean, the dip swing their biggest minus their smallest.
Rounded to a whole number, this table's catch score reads -4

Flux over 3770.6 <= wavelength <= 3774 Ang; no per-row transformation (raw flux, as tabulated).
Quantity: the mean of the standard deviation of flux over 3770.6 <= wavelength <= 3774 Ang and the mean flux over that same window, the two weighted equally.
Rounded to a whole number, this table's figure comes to 24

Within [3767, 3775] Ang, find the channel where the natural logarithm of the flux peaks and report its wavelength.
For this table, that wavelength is 3772.77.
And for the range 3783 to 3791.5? 3783.21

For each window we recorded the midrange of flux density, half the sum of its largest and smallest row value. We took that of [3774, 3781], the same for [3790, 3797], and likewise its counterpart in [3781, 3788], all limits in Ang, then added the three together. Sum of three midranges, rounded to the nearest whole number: 121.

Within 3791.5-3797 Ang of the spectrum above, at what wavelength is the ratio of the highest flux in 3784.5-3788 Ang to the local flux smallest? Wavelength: 3791.93 Ang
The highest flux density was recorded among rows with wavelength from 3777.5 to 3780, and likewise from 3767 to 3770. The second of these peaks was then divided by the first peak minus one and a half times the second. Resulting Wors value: -4.7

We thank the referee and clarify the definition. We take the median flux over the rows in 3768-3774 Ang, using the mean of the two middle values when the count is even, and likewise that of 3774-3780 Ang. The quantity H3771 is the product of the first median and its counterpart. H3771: 2106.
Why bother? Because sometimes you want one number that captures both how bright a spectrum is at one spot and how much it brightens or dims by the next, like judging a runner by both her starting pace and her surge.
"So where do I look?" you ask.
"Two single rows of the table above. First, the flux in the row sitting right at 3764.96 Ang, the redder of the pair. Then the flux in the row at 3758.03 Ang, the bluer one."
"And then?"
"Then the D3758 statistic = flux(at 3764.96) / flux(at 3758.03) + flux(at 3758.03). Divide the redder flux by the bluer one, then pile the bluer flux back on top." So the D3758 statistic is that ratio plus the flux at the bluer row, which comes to 21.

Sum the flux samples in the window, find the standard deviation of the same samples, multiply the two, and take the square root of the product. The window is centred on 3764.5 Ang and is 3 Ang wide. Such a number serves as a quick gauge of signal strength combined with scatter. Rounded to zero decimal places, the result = 6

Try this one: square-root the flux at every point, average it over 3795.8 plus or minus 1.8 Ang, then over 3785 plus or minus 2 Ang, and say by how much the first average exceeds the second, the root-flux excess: -1.15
